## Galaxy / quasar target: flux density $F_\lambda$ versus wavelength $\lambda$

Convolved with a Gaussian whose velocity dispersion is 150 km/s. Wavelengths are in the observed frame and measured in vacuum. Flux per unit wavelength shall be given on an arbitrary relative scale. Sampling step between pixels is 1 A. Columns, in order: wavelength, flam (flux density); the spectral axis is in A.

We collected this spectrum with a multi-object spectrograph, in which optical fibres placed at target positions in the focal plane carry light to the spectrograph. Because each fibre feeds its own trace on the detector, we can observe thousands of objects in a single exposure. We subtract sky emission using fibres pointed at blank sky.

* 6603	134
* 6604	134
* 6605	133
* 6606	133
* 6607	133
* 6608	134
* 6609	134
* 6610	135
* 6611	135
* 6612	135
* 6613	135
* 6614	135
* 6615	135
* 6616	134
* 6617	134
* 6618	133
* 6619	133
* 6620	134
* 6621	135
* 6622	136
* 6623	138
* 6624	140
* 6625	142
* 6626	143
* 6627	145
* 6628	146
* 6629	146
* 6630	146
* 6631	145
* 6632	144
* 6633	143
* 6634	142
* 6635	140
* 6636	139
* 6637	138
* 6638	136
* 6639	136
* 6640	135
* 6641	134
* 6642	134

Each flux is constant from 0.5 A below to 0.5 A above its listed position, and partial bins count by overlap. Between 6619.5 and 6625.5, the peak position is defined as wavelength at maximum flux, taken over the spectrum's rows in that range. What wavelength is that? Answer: 6625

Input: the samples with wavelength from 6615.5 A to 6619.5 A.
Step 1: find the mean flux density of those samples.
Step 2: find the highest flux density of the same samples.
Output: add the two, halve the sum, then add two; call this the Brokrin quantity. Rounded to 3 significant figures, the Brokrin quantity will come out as 136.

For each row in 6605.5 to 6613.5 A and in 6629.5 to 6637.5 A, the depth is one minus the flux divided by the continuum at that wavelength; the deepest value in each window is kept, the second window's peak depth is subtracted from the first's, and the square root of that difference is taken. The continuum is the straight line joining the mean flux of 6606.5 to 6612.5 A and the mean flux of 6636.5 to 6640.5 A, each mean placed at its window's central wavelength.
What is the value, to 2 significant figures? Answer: 0.15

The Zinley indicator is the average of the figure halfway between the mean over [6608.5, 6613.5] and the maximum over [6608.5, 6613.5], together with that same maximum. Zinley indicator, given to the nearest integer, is 135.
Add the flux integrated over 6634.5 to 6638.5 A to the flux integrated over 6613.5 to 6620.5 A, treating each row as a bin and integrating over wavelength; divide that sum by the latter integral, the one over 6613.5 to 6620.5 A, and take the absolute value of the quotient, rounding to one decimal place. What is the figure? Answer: 1.6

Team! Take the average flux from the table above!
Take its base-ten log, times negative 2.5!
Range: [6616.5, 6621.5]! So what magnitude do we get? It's -5.32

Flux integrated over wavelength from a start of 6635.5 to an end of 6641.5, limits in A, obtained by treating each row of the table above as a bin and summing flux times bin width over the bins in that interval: 818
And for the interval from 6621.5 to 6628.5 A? 990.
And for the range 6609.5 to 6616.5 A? 944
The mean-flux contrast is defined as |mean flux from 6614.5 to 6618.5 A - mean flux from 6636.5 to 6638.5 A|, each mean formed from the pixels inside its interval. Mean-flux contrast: 3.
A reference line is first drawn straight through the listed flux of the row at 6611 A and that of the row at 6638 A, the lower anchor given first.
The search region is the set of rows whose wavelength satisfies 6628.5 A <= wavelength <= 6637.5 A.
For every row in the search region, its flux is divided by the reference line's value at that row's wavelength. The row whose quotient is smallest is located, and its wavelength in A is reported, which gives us 6637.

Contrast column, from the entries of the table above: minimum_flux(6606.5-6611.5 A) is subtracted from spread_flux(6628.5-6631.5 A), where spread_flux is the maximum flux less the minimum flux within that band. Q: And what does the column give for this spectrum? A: -132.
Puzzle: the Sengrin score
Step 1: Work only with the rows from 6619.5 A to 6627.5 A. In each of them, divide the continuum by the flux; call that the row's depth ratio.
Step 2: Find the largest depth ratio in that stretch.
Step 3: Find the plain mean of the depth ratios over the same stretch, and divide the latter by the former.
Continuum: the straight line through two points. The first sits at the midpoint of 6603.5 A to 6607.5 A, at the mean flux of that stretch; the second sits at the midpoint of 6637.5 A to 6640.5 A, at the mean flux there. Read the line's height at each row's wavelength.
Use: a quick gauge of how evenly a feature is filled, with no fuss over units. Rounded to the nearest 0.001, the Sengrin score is 0.966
